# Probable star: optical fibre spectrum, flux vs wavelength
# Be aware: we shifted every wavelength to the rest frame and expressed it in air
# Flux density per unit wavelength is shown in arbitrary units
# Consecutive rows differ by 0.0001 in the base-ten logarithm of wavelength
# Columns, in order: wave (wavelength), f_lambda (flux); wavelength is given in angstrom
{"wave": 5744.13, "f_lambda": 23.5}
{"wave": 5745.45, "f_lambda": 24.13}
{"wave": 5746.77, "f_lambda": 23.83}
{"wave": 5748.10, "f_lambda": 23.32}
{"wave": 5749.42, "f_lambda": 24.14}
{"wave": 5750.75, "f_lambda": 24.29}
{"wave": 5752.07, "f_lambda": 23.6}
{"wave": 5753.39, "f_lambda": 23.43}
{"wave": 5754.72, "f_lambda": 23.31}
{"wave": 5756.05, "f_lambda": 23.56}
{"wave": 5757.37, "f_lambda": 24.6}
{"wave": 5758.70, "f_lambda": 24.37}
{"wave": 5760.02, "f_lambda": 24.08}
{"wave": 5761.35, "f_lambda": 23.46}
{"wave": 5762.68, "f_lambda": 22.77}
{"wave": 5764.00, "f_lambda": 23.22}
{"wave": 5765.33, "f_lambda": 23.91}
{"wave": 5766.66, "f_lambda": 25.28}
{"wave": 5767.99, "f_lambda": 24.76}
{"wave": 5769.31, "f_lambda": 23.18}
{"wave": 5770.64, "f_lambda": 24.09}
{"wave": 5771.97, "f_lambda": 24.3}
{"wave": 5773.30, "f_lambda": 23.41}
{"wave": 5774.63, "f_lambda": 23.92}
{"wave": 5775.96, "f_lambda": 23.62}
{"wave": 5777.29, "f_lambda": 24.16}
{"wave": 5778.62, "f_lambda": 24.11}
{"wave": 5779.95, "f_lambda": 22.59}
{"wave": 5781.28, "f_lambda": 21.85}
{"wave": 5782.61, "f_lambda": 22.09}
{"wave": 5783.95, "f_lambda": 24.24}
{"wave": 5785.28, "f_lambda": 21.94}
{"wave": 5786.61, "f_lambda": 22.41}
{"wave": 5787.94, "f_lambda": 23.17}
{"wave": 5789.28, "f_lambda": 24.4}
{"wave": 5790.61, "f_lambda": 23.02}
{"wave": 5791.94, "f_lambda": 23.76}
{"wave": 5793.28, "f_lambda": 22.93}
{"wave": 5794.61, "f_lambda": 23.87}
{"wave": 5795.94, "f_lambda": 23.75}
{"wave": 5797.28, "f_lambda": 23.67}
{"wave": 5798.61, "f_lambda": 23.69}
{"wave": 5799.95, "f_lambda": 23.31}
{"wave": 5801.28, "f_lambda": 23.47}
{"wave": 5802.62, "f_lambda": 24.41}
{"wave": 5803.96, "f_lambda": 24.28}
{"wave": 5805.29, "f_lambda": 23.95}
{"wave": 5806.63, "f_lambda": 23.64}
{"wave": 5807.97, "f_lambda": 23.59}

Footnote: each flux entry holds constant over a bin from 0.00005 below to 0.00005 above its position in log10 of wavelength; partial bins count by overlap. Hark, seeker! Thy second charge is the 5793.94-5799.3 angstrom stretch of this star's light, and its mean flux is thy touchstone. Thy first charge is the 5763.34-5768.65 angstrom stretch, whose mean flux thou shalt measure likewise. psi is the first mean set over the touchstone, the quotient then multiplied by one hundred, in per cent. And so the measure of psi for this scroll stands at 102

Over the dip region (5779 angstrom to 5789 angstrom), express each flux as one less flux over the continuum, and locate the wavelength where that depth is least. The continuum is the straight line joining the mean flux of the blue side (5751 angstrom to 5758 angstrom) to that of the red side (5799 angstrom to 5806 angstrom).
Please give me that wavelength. 5783.95 angstrom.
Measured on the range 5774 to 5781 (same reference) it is 5777.29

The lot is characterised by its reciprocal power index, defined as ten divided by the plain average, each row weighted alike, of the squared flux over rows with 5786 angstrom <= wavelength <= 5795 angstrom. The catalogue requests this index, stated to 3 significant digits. 0.0183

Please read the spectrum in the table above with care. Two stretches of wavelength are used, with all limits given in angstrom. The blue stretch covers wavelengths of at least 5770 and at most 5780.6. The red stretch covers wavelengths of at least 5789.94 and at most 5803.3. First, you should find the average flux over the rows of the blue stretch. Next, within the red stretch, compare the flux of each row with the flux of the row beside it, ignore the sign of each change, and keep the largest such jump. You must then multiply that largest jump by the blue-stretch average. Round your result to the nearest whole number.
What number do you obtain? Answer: 22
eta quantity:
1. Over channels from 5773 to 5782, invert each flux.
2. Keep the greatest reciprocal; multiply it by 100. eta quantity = 4.58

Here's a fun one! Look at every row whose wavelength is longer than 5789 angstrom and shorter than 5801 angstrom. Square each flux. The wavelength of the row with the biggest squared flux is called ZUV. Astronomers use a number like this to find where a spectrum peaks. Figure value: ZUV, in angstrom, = 5789.28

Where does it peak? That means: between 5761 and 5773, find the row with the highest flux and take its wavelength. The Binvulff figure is 5766.66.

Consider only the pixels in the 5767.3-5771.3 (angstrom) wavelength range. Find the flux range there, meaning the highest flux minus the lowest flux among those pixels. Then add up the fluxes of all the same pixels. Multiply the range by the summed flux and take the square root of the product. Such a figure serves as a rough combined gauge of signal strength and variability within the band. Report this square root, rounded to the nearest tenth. 10.7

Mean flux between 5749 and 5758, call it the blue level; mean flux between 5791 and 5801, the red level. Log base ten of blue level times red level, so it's 2.75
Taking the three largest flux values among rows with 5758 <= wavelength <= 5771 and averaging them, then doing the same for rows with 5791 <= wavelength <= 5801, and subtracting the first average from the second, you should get -1.0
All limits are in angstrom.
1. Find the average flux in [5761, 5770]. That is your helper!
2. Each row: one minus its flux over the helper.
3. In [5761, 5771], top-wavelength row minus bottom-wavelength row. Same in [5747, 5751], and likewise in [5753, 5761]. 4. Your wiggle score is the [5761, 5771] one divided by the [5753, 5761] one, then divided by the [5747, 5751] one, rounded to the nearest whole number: -24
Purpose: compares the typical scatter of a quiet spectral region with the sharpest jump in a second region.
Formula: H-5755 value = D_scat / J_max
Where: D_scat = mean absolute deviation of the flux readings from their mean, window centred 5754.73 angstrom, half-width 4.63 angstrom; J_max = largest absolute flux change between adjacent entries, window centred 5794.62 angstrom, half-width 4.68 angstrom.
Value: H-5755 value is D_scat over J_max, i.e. 0.49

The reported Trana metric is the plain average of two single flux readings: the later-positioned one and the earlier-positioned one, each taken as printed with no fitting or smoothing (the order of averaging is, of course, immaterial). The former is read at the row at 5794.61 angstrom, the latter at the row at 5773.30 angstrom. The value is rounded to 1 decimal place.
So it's 23.6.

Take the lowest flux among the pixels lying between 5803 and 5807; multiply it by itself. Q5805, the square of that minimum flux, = 559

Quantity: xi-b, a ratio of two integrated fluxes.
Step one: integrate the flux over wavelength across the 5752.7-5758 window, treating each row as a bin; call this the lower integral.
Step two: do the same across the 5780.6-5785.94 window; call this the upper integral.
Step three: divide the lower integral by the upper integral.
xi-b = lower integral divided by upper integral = 1.05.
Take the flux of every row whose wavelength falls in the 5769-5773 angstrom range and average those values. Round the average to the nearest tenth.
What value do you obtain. 23.9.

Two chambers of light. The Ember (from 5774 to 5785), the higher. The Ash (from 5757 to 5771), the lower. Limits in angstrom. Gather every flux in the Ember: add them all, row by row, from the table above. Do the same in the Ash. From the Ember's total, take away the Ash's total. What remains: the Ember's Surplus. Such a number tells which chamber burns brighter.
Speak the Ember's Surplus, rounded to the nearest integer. -77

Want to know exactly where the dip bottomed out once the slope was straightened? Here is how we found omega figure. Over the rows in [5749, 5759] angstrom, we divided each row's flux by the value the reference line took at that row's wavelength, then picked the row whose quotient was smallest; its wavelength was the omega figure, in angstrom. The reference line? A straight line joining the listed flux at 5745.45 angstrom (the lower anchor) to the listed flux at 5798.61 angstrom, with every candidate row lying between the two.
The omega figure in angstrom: 5754.72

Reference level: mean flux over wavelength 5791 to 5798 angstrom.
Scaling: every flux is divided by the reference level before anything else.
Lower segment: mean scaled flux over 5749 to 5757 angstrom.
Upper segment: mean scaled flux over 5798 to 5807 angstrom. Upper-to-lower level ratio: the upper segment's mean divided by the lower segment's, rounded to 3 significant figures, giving 1.00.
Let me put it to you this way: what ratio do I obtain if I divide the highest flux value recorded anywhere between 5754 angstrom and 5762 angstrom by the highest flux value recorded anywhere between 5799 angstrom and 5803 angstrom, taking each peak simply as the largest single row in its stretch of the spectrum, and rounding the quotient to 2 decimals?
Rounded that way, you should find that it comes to 1.01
